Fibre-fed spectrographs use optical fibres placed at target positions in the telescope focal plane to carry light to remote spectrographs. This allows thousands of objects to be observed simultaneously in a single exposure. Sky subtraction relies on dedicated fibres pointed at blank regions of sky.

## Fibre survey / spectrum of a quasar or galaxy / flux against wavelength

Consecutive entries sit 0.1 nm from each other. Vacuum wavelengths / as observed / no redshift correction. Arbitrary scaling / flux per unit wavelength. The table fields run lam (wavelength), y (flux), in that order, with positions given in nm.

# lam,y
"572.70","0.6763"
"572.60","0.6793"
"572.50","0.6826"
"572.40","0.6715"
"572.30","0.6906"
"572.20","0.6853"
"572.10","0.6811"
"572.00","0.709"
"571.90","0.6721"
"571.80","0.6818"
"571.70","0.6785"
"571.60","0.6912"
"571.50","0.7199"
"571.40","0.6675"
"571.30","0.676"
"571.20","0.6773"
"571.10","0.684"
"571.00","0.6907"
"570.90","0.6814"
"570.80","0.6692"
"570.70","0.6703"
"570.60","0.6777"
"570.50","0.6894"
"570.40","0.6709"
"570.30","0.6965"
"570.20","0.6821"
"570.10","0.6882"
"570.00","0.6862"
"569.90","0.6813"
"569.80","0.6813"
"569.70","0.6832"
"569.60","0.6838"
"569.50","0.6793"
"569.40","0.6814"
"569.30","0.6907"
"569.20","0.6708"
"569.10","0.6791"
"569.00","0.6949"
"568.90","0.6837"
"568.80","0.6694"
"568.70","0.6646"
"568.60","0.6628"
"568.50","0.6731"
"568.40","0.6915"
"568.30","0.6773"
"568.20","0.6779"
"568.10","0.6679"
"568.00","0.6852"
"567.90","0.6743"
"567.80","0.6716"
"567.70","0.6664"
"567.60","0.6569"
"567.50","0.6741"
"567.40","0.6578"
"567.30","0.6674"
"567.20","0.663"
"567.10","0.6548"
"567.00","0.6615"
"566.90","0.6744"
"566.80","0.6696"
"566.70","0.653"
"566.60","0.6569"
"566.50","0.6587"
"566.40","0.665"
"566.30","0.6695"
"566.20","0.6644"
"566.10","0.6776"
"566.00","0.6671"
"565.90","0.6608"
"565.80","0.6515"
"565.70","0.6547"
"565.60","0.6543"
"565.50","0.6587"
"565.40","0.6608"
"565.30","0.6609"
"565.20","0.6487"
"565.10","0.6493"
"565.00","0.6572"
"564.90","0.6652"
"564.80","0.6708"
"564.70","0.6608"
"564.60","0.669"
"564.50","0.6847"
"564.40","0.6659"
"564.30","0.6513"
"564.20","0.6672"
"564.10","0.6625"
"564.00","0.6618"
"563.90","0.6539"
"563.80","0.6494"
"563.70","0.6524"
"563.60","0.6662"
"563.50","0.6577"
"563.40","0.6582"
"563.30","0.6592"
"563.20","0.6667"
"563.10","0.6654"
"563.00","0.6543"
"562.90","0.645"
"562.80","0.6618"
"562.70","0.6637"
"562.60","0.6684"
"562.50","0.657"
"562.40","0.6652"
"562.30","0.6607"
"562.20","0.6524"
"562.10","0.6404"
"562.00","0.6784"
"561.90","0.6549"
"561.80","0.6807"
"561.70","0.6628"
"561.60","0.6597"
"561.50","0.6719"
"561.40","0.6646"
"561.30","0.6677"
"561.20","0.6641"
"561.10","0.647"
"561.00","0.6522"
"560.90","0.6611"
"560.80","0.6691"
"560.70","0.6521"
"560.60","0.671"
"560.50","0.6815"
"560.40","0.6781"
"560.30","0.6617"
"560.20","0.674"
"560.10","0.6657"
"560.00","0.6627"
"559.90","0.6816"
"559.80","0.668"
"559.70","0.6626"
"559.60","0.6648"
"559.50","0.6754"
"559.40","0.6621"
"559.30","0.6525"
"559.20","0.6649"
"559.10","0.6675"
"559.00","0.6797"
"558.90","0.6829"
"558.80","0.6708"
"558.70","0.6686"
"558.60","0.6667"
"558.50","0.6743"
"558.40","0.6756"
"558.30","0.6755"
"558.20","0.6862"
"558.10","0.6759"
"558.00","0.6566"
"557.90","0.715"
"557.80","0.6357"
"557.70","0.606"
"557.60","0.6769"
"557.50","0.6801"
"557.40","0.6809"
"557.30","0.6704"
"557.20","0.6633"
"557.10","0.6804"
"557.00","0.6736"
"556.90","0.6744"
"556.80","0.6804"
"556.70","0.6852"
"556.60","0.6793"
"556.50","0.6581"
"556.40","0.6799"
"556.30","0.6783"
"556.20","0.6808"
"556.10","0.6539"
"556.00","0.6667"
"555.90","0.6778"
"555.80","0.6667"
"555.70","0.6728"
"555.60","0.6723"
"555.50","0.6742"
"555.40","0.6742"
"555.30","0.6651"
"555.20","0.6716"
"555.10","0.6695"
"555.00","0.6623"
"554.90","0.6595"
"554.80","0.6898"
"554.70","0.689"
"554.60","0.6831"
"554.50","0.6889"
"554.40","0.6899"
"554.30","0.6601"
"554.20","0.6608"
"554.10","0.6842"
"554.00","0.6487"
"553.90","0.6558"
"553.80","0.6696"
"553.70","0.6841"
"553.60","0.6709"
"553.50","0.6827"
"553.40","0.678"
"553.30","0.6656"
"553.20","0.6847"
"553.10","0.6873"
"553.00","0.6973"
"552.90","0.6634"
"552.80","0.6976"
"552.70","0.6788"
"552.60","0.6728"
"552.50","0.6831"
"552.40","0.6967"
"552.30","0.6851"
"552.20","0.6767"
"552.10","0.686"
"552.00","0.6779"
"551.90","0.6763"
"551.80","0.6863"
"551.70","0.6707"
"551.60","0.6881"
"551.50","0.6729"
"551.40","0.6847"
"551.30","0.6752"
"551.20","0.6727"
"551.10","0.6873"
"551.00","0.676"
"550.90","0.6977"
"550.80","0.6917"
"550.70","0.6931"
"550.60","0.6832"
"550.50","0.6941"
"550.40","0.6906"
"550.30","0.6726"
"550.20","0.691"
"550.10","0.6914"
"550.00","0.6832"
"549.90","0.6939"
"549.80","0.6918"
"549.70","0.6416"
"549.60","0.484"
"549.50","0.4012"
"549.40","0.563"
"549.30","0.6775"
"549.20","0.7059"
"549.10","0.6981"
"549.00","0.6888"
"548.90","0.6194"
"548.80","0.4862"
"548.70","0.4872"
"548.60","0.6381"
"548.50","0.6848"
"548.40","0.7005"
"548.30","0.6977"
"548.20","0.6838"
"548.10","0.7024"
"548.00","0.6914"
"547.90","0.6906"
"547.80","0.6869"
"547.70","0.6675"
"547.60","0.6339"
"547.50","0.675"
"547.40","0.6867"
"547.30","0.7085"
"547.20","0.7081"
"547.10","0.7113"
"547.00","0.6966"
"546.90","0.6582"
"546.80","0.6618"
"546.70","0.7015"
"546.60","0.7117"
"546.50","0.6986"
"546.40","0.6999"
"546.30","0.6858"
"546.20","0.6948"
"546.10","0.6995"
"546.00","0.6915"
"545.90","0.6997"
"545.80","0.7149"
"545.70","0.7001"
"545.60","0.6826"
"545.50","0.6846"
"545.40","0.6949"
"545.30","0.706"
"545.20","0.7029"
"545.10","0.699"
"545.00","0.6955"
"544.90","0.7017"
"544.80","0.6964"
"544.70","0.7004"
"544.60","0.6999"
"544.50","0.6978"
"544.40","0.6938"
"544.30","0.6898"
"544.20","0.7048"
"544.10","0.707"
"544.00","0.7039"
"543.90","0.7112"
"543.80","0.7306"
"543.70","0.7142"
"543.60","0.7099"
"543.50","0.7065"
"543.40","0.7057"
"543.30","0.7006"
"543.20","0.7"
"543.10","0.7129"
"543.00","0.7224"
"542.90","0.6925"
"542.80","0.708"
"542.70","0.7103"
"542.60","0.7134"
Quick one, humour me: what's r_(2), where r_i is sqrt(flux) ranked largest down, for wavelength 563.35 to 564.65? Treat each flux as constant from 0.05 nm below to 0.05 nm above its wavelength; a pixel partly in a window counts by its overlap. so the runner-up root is 0.818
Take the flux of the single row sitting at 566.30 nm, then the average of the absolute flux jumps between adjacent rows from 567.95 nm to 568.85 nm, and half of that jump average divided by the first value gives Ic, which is 0.0072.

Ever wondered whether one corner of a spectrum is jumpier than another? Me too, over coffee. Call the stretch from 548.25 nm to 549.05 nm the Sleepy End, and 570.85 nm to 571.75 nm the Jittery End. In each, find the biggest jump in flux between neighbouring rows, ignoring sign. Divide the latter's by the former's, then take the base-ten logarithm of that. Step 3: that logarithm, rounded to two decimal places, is -0.46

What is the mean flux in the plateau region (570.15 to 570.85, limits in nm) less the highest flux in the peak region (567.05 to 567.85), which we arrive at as 0.005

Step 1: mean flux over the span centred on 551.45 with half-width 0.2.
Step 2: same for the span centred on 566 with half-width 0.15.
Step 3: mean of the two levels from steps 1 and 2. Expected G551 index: 0.674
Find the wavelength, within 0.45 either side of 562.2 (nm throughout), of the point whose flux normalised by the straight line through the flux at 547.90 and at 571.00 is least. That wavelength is 562.10 nm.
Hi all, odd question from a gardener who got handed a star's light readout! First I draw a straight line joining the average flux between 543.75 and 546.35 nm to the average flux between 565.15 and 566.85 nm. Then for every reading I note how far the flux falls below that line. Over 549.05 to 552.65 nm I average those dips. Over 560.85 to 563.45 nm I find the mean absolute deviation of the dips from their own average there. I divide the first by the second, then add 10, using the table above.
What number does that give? 13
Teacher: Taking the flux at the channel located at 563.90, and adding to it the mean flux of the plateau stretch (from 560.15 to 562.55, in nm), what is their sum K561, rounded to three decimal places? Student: 1.318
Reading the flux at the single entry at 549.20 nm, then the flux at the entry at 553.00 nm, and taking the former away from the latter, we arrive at -0.009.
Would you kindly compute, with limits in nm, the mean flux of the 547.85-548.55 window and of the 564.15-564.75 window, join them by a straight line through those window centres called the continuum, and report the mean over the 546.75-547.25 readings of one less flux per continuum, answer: 0.011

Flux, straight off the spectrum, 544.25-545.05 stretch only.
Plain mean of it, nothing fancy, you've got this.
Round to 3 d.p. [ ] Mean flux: 0.697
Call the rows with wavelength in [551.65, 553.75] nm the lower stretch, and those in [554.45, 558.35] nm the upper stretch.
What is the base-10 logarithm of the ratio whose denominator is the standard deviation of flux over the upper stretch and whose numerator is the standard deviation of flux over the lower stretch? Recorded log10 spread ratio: -0.25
